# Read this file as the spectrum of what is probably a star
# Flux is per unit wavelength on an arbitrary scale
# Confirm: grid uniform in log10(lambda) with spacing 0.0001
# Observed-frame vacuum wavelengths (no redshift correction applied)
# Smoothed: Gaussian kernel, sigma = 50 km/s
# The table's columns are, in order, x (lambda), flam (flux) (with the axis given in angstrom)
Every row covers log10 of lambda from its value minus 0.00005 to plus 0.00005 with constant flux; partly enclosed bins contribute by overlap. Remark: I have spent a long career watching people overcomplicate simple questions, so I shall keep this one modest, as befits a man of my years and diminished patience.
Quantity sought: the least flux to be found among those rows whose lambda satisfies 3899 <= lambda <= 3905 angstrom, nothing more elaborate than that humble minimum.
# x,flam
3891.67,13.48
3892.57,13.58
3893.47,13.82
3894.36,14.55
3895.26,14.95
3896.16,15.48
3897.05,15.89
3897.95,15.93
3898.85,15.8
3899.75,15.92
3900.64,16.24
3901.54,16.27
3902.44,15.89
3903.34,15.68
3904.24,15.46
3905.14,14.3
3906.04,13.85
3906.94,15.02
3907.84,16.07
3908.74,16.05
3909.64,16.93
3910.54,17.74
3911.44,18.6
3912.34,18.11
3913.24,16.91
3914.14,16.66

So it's 15.46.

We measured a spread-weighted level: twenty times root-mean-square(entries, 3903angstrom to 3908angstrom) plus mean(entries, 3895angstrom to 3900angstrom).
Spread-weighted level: 317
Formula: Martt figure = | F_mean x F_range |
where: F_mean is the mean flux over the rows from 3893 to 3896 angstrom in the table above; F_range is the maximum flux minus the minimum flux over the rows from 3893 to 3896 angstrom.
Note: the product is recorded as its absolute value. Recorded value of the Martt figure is 16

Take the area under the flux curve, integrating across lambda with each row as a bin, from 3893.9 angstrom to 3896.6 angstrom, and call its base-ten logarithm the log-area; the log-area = 1.6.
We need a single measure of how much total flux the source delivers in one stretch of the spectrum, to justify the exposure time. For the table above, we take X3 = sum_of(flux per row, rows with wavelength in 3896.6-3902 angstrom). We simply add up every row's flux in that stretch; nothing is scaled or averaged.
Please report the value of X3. 96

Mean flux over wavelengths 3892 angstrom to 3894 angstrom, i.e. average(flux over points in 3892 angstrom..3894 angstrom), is 13.7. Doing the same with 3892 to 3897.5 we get 14.7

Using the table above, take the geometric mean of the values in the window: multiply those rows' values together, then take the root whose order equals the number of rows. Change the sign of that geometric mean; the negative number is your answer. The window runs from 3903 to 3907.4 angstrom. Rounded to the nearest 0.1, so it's -14.8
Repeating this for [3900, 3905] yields -15.9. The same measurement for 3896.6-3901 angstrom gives -16.0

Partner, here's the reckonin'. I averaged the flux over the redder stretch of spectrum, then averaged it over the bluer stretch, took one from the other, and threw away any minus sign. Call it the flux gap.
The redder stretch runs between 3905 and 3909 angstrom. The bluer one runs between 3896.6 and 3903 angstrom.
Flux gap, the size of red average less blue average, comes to 0.93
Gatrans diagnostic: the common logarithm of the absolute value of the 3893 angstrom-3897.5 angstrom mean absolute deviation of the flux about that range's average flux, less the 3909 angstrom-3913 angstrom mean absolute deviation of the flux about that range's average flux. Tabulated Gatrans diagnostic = -1.03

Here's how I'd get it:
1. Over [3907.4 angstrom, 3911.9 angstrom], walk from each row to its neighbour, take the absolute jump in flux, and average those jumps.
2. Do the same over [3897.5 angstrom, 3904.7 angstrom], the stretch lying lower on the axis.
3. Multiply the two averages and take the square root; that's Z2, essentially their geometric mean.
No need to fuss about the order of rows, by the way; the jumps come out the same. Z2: 0.36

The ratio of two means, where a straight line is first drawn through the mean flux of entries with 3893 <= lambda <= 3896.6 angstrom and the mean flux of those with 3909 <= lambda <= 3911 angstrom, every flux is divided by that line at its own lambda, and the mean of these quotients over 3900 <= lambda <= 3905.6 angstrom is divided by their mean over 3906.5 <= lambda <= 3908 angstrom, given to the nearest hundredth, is 1.06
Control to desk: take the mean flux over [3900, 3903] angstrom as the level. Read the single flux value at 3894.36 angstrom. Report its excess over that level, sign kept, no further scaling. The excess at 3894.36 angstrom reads -1.6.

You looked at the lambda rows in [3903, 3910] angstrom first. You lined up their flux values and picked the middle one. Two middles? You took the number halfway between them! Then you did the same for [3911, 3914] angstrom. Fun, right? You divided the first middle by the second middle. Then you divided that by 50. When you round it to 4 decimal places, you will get 0.0172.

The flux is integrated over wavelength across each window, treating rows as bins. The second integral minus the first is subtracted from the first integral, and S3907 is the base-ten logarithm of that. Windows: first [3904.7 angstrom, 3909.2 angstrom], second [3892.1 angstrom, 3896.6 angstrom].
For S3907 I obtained 1.85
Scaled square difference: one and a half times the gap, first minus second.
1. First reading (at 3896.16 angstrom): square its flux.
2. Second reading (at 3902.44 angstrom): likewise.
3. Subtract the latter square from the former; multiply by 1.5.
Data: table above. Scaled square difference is -19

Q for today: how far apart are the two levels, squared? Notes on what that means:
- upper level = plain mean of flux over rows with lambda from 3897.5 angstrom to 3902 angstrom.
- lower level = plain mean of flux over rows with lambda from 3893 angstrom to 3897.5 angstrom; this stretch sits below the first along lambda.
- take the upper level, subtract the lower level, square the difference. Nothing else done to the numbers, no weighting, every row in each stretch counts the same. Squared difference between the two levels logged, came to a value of 1.2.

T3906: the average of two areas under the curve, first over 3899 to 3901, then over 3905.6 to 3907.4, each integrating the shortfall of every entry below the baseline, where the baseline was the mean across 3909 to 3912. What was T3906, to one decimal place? 4.5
